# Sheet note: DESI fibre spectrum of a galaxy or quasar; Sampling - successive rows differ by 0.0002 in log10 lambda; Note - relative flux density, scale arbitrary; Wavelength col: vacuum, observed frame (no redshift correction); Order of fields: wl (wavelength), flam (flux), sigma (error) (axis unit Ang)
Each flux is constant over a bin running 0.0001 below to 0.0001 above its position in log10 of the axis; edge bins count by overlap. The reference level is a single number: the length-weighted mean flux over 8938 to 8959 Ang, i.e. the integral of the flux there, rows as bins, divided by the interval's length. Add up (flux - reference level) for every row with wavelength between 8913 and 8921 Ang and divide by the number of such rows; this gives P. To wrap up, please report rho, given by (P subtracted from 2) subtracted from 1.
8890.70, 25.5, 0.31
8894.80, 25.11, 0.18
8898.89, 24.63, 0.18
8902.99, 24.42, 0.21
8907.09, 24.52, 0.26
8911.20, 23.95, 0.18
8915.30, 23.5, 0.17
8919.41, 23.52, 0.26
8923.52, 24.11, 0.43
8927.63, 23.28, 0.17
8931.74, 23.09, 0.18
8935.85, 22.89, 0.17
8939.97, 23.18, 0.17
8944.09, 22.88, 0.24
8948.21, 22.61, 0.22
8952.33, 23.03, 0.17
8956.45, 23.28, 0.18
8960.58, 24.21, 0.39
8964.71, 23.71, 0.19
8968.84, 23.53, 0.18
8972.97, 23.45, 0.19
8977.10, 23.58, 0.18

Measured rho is -0.5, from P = 0.5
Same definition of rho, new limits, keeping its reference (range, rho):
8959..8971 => -0.2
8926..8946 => -1.0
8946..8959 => -1.0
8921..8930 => -0.3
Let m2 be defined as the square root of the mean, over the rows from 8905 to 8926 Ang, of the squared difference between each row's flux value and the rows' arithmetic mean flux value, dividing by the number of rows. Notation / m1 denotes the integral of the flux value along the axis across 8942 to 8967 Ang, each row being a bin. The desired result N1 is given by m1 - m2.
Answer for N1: 582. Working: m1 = 582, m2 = 0.383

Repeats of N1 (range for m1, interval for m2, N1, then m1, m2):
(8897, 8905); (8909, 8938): 196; 196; 0.407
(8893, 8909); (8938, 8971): 394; 395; 0.473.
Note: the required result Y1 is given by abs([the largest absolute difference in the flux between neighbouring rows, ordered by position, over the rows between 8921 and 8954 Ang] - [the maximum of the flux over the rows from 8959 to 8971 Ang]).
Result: 23.4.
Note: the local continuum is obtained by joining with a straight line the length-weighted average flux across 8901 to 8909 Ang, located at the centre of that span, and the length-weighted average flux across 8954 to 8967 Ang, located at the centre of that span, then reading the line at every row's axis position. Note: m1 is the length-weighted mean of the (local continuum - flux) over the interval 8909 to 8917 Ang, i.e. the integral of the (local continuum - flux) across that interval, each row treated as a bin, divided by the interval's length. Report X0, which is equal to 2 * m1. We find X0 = 1.22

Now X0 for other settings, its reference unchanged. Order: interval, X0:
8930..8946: 2.01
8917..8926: 0.93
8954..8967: -0.01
